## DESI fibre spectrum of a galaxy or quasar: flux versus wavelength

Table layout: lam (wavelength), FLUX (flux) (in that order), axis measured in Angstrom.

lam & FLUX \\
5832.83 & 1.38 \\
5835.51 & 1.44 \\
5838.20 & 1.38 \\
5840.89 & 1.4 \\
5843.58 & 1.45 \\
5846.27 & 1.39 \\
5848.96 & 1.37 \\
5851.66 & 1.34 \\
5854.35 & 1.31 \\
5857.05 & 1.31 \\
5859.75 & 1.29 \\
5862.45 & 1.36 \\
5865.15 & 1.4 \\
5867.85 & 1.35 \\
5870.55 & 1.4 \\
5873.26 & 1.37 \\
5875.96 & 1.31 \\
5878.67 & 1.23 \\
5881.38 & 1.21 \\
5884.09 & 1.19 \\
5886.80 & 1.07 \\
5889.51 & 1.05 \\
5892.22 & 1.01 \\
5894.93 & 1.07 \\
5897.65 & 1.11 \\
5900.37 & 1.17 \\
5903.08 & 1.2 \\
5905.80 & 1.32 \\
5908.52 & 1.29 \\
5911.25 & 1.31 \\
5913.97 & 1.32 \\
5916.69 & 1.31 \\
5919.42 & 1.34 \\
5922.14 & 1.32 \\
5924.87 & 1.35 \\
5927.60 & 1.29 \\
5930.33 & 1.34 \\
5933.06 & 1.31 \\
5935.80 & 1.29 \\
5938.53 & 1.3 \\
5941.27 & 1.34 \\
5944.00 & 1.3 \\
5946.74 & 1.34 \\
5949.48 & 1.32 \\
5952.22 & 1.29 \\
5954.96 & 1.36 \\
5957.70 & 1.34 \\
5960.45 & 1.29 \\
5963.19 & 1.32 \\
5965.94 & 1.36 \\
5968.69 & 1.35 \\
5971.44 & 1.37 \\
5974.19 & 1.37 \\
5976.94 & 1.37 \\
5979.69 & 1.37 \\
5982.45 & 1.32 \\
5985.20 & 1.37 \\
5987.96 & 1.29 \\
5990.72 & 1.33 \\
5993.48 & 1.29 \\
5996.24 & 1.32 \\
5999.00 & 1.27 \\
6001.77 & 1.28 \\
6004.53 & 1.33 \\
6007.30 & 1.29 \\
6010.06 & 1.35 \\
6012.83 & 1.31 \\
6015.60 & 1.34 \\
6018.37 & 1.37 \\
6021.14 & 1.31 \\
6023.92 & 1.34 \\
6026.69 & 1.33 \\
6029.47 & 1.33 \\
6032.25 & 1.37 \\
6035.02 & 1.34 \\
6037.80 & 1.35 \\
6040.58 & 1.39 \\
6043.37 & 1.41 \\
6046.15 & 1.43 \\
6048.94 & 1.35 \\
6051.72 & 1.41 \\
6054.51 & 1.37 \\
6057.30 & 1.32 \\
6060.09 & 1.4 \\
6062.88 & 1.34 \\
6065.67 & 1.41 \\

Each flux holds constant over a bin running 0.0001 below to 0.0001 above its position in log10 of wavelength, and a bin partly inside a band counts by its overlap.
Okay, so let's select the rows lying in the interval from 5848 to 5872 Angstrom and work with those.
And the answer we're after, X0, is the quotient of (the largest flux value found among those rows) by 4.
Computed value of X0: 0.350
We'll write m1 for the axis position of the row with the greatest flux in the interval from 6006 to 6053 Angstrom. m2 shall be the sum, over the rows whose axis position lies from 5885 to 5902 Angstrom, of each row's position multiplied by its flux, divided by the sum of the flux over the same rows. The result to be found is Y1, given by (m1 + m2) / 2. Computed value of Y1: 5969.9 Angstrom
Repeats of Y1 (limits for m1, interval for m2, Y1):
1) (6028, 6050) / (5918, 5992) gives 6000.7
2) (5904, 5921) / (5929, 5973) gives 5935.2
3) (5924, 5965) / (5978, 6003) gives 5972.8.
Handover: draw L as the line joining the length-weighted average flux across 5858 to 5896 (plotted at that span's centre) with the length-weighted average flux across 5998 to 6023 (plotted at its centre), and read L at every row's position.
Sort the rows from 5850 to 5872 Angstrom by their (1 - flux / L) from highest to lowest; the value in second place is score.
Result -0.068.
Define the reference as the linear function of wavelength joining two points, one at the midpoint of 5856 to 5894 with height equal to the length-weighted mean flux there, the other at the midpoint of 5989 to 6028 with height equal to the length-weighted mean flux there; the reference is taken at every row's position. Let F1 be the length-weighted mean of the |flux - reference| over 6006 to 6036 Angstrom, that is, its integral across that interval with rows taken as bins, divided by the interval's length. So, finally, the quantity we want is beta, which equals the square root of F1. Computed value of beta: 0.140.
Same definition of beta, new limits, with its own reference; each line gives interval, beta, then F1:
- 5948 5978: 0.212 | 0.045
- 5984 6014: 0.163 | 0.026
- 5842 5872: 0.345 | 0.119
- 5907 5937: 0.202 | 0.041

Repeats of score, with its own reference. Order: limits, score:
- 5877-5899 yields 0.157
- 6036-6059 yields -0.007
